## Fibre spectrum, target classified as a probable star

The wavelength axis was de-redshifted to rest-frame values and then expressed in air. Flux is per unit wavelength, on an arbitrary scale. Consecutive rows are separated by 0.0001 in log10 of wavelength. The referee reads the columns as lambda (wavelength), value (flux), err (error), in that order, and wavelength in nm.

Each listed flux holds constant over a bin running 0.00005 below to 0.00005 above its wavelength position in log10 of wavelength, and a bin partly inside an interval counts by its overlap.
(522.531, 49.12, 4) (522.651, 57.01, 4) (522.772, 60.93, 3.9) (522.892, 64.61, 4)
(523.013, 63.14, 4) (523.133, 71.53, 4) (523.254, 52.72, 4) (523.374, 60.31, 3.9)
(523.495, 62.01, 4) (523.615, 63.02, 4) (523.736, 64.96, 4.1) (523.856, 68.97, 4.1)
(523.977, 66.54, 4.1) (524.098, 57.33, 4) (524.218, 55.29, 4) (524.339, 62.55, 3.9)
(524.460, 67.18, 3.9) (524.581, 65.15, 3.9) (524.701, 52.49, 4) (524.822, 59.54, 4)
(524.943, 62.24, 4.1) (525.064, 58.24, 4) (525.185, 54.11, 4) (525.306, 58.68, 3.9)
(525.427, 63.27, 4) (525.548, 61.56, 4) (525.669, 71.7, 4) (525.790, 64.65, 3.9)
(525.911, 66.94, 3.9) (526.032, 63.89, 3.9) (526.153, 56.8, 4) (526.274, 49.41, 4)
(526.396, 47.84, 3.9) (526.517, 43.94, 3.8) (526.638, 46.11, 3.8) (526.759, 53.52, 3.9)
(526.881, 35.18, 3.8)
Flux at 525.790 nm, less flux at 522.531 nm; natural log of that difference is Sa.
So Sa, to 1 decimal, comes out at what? 2.7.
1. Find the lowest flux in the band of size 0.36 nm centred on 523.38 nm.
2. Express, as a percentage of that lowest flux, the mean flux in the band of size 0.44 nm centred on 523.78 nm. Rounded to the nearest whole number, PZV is 125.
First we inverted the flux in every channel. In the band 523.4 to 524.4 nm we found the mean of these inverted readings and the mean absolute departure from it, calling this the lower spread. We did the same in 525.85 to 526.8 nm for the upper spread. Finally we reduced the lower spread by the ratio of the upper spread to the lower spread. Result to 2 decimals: -2.68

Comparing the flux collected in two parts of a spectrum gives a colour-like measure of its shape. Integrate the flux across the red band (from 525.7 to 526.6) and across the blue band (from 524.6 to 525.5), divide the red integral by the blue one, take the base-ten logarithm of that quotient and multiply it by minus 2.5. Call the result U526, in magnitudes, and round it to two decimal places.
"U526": 0.04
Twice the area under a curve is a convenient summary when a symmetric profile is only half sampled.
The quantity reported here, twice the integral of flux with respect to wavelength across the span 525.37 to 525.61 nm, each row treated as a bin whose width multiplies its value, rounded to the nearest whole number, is 30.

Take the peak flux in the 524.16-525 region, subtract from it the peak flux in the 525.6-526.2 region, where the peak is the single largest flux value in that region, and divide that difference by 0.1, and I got -45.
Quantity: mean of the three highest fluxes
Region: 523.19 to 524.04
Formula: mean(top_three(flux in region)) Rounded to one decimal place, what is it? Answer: 66.8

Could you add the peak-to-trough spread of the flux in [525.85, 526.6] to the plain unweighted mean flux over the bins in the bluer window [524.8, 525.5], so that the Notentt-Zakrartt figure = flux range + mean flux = 82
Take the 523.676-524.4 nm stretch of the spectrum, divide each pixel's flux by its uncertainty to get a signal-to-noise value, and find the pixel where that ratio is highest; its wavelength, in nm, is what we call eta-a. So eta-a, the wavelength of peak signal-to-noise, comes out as 523.856 nm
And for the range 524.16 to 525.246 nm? 524.460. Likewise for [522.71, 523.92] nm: 523.133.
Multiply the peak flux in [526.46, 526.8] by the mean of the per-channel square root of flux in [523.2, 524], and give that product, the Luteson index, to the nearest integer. 423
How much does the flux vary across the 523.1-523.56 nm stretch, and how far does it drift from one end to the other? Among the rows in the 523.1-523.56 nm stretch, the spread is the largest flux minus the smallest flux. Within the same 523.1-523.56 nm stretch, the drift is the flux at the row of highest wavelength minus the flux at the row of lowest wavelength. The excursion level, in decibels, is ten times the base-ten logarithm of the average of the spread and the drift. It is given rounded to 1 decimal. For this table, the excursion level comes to 6.7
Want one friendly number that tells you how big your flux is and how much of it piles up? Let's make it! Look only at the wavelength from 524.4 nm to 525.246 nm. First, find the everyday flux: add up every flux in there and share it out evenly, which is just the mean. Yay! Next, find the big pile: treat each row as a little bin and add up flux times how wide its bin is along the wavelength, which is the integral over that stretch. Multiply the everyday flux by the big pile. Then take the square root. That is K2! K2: 55.0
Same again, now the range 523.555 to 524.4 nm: 57.6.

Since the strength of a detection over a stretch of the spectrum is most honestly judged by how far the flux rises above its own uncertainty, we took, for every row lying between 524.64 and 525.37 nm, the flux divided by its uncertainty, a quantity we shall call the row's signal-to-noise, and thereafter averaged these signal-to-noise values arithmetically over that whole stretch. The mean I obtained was 14.4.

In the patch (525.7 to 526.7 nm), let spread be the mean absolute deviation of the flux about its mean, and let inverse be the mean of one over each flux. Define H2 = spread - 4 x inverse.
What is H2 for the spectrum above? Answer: 8.0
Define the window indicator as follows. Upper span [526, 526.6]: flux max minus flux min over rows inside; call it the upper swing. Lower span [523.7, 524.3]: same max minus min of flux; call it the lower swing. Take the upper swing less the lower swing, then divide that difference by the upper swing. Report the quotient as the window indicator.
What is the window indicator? 0.3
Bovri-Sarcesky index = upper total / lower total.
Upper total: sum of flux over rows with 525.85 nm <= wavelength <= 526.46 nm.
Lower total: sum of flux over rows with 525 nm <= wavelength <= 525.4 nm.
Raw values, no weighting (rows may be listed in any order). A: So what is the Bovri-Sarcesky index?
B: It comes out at 1.7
